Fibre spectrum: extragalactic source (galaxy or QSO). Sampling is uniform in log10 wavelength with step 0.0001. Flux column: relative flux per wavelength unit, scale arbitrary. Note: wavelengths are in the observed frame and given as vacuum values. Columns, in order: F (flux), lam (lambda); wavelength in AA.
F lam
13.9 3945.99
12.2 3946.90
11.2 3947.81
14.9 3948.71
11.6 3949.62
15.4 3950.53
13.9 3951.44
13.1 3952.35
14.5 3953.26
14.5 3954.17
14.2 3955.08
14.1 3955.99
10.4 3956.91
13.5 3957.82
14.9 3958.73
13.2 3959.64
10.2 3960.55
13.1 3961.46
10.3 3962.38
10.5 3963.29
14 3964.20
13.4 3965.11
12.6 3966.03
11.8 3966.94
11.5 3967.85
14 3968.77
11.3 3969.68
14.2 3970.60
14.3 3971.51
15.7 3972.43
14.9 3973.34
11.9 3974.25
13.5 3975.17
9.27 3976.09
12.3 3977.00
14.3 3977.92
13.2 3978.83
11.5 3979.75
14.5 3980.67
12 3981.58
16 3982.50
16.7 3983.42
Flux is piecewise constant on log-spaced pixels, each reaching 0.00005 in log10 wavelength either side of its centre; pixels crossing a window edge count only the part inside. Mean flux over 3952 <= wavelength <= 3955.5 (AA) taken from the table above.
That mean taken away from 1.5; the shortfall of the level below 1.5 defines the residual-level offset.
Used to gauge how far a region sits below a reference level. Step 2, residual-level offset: -12.6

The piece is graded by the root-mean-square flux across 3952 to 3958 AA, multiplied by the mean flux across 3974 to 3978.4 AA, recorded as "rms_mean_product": 166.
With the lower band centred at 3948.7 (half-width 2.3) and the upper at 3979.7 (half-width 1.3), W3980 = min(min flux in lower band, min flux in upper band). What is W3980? 11.2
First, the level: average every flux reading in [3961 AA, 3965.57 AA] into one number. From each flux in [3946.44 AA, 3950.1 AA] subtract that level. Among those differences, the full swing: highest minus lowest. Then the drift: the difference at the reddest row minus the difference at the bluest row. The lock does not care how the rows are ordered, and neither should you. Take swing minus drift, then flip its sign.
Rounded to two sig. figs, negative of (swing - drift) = -4.3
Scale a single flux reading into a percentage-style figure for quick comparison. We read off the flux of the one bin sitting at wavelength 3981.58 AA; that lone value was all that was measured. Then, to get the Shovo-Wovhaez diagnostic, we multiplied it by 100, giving 1200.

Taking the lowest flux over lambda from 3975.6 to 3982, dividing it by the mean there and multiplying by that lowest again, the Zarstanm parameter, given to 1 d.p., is 6.9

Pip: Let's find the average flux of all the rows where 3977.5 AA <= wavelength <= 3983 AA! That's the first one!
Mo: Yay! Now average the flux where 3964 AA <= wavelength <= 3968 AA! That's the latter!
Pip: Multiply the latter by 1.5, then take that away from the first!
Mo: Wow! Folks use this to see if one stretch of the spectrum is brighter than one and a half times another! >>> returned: -5.4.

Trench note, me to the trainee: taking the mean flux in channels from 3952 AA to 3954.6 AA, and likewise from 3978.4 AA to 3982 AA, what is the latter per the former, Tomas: 0.91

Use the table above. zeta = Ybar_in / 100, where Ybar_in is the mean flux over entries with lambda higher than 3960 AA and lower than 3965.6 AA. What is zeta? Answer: 0.119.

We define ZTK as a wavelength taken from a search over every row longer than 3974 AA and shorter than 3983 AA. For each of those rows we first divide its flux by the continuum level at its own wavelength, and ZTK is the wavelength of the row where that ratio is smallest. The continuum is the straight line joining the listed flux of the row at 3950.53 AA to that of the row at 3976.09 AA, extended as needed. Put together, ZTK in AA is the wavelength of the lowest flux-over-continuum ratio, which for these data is 3976.09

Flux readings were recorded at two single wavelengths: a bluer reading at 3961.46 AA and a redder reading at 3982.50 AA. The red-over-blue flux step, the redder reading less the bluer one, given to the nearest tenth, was 2.9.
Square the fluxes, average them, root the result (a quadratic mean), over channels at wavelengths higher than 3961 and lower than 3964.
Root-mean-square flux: 11.4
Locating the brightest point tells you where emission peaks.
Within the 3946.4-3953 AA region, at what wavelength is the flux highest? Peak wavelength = 3950.53 AA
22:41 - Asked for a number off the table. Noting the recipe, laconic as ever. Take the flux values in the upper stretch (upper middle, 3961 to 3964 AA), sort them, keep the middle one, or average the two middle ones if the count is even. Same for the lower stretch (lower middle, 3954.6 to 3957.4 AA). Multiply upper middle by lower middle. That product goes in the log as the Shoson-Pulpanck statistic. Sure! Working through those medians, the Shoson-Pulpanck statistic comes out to 148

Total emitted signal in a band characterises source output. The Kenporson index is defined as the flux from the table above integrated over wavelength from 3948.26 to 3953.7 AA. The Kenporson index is 76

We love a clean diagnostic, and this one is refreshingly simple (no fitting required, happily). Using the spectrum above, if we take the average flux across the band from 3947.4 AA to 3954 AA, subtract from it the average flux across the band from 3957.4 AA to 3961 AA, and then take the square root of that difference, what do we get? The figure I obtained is 0.8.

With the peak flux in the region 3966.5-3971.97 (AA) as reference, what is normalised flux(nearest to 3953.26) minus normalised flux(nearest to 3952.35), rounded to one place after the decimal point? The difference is 0.1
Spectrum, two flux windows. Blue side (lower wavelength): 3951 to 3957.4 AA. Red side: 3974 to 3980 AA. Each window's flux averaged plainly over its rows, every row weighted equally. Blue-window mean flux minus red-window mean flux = 1.2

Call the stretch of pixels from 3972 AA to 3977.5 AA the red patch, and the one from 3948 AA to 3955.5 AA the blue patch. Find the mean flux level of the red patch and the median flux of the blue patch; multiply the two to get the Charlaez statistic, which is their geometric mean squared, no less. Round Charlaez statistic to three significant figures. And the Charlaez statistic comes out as 186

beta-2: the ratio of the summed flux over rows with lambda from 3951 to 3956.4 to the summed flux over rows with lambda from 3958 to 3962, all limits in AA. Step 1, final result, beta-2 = 1.6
